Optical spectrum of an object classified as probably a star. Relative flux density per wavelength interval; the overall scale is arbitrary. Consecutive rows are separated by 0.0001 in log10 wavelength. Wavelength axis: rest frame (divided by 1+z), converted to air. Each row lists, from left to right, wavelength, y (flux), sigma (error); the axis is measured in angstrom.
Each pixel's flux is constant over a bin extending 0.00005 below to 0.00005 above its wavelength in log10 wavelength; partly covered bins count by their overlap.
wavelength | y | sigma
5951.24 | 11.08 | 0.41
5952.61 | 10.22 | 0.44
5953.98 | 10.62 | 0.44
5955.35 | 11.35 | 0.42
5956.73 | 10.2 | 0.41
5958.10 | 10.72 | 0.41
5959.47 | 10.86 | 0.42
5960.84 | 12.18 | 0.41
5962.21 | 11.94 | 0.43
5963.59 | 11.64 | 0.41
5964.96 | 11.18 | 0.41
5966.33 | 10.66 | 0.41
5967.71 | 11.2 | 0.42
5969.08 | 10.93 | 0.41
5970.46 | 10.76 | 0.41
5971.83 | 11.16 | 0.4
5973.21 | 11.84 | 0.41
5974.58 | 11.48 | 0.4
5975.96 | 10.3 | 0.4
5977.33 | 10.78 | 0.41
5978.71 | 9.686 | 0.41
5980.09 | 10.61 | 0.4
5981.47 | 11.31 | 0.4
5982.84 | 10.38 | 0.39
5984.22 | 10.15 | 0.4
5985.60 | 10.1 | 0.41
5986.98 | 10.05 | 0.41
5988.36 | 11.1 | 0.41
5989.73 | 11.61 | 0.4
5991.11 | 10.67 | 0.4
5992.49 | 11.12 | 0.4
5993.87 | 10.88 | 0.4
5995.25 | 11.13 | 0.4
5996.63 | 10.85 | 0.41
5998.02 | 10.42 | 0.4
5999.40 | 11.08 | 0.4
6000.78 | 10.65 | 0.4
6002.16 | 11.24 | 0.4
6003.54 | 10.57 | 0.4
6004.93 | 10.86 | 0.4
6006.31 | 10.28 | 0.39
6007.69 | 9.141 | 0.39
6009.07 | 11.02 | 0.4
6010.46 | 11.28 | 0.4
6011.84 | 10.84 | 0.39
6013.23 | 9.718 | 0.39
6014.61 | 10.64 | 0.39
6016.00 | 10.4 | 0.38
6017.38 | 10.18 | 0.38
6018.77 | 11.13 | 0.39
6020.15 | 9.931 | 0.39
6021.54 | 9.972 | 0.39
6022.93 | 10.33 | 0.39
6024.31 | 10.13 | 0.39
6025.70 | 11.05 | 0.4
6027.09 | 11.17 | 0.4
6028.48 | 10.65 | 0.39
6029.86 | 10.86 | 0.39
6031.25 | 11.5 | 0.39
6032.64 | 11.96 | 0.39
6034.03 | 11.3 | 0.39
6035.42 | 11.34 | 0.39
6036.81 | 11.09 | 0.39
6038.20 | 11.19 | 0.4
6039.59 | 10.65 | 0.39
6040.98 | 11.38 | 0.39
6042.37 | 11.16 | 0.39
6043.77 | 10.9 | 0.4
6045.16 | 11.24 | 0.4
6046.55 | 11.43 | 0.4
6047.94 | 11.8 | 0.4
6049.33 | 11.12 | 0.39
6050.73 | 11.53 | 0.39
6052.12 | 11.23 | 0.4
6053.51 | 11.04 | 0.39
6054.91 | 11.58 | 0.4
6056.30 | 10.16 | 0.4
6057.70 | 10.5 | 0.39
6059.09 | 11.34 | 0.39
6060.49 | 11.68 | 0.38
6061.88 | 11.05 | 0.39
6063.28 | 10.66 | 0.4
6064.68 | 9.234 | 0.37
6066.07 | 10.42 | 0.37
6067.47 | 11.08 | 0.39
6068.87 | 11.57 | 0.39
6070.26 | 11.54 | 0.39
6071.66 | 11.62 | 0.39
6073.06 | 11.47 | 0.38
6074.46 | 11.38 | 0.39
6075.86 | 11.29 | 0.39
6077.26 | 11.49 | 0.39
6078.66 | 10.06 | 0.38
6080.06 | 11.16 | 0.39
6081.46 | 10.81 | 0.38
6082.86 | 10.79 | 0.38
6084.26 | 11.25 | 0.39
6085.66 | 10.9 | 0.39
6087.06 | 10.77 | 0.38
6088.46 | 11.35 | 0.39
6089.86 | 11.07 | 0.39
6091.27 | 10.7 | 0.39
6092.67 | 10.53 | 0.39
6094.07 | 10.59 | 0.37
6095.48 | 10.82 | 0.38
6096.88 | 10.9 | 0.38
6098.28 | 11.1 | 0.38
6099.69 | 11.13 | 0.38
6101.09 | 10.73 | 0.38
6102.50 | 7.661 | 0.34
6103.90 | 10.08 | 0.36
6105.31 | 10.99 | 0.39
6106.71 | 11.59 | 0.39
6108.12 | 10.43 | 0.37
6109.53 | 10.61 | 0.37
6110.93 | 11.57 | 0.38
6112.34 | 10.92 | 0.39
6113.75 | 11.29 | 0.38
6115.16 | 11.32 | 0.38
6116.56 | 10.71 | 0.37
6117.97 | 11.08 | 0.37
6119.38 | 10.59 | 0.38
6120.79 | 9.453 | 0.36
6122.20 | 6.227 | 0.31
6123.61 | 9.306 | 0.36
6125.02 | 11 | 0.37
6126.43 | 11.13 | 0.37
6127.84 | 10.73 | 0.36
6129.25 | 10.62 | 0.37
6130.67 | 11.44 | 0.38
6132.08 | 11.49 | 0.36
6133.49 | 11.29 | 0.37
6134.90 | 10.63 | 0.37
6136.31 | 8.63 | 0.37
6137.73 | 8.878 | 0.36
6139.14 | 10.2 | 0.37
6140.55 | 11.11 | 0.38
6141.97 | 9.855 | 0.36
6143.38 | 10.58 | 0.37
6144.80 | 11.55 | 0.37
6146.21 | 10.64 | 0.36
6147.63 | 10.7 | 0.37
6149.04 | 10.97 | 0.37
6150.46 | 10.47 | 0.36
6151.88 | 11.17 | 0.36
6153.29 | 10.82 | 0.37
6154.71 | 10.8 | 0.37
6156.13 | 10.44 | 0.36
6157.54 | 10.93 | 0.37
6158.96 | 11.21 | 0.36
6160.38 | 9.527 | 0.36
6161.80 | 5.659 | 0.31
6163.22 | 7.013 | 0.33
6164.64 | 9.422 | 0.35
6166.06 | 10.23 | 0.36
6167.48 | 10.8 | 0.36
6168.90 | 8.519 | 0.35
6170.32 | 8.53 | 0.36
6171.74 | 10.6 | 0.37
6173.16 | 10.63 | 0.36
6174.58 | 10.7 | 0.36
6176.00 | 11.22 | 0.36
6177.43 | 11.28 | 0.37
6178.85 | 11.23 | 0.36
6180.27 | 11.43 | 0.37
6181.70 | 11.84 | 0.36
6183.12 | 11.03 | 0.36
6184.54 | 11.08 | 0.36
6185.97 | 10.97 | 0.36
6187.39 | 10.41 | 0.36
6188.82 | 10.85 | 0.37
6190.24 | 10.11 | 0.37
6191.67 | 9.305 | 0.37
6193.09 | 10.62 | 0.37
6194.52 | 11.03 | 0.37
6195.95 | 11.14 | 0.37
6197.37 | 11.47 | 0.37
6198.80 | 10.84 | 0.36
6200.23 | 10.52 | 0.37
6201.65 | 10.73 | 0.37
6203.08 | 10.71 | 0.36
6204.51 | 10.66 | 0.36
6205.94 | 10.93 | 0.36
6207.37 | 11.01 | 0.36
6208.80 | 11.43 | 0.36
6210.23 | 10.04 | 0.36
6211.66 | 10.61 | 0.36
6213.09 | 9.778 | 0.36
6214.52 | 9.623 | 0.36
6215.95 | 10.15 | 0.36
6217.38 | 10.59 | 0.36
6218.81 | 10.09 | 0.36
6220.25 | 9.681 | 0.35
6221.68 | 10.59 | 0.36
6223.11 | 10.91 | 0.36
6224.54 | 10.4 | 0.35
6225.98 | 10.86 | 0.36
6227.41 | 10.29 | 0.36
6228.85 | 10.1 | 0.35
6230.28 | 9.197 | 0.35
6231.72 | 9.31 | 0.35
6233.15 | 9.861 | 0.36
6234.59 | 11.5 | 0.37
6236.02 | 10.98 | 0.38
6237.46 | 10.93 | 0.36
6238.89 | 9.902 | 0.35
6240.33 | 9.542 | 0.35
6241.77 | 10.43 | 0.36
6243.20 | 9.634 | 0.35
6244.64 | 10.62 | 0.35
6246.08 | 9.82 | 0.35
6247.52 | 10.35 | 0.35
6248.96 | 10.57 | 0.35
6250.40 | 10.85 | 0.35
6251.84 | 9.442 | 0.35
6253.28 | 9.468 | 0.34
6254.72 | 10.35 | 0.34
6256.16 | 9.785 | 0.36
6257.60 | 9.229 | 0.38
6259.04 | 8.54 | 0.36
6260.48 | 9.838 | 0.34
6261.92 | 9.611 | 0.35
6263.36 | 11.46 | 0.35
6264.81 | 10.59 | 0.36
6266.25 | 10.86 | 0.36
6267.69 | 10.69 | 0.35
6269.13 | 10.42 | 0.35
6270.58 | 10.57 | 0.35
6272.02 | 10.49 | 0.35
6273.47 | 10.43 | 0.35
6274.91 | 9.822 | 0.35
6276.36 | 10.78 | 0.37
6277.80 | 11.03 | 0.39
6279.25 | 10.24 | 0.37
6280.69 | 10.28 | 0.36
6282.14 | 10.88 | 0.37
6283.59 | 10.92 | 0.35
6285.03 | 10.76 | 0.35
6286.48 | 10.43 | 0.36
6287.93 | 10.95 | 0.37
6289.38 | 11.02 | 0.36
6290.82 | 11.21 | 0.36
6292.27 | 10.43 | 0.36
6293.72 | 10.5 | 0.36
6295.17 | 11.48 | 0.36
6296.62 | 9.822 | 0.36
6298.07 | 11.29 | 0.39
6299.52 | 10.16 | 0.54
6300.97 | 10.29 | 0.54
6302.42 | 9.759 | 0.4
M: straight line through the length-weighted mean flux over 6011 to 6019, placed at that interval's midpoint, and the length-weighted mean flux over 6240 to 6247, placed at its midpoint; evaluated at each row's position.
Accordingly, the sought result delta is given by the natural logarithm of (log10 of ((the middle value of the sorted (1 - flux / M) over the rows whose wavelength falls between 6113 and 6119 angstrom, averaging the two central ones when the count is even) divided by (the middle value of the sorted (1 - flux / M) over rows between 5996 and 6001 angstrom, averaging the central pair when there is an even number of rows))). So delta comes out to -0.6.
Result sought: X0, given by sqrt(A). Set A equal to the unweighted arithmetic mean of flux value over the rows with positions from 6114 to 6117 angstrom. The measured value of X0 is 3.32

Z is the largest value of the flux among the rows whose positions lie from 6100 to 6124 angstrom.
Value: 11.59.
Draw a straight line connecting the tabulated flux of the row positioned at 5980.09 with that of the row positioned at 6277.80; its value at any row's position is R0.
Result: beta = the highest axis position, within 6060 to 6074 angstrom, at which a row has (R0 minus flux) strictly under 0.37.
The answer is 6073.06 angstrom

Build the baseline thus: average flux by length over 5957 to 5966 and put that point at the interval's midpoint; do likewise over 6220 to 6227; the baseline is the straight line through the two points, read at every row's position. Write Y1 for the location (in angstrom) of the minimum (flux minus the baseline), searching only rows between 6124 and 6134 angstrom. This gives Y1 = 6129.25 angstrom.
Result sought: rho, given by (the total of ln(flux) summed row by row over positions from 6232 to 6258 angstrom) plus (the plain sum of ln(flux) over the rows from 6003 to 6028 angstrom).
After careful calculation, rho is 84.0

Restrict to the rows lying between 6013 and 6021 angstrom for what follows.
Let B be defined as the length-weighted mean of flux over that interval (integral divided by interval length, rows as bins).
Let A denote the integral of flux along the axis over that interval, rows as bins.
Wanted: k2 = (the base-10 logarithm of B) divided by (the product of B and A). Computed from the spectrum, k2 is 0.0012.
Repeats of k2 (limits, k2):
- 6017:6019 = 0.0046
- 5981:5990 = 0.0010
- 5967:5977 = 0.0009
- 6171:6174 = 0.0030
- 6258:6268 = 0.0010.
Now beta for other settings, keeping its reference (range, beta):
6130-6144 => 6143.38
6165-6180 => 6178.85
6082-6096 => 6095.48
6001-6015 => 6014.61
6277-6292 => 6290.82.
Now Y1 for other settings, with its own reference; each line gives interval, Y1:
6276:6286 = 6279.25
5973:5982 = 5978.71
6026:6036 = 6028.48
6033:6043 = 6039.59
